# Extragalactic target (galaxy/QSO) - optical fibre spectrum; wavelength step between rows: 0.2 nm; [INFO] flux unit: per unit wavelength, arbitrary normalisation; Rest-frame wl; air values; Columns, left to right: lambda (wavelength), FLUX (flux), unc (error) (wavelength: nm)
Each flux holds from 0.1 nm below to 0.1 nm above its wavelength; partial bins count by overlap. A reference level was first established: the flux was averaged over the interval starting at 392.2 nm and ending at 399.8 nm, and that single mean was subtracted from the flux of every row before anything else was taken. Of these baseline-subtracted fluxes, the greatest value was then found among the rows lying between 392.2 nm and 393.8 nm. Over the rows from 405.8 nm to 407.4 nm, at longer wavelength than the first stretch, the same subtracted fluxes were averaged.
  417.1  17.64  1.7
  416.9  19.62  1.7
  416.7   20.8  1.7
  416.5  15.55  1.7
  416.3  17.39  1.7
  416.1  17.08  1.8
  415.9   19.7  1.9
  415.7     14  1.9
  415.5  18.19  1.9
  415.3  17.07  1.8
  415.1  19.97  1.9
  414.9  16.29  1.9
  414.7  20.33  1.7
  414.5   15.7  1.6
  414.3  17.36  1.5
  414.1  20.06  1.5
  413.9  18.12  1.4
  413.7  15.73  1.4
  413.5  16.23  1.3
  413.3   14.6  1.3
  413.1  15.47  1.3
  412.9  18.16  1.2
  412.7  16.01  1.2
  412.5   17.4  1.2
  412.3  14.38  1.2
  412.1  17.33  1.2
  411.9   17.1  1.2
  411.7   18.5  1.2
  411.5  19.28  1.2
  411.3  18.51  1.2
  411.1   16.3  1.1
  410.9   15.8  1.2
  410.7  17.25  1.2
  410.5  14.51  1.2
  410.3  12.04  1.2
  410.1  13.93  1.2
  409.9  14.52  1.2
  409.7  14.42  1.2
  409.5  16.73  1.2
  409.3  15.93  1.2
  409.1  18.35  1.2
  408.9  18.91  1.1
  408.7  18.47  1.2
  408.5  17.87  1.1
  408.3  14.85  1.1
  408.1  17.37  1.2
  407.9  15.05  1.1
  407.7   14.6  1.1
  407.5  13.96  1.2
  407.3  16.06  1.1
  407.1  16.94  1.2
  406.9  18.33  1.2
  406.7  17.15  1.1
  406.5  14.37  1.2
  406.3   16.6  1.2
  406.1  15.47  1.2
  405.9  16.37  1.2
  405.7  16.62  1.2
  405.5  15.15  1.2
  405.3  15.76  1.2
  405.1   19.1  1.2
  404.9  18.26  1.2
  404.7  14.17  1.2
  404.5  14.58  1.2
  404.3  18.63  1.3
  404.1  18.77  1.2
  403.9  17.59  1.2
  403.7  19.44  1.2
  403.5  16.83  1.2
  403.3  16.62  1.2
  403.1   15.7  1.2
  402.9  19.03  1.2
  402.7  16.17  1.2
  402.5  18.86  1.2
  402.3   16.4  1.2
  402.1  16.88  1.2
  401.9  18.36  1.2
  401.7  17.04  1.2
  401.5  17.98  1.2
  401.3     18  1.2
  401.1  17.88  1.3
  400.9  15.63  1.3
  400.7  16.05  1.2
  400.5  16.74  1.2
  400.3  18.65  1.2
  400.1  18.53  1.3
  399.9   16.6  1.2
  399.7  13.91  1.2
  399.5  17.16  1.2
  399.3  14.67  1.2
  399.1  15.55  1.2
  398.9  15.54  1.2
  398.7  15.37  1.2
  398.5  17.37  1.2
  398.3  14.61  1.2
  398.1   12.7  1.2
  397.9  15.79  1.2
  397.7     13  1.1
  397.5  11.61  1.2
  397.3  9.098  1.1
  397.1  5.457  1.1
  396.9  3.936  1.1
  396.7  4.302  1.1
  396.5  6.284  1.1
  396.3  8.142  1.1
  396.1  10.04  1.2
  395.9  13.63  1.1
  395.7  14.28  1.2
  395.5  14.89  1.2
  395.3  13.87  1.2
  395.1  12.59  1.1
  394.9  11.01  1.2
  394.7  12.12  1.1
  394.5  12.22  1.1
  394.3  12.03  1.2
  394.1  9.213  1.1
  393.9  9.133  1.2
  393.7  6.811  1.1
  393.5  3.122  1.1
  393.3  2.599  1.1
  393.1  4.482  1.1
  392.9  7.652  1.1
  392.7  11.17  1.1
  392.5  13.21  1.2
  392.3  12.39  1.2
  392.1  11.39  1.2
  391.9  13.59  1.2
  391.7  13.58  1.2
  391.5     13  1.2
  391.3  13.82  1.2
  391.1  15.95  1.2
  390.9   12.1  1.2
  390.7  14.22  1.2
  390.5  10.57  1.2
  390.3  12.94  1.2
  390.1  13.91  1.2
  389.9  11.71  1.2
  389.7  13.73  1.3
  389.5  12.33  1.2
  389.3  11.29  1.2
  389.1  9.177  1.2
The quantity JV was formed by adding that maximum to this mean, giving 7.5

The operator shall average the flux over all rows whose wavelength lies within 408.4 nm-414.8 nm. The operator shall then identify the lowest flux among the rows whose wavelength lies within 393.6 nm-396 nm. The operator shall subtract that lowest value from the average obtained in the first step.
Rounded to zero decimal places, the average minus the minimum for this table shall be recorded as 10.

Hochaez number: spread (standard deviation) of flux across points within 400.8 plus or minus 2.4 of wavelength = 1.4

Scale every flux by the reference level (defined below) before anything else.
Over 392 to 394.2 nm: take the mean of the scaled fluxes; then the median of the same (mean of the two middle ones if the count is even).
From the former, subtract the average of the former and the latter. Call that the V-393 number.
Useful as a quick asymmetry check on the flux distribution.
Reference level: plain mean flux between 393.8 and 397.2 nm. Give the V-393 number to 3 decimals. -0.041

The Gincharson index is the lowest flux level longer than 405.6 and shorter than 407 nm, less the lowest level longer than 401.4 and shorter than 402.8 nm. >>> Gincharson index -2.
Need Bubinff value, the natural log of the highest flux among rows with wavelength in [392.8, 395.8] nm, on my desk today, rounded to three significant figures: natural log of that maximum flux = 2.70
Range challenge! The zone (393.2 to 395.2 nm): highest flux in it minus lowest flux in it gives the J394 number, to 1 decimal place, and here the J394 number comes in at 10.0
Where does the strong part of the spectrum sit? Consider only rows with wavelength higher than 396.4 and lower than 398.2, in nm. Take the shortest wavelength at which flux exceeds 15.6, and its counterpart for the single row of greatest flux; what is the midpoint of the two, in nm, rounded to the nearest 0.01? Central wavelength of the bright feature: 397.90 nm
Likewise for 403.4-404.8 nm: 403.60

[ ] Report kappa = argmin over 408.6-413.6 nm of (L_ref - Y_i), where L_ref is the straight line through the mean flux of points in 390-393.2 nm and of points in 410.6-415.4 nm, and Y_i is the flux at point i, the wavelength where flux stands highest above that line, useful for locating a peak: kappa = 408.9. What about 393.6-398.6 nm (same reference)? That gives 398.5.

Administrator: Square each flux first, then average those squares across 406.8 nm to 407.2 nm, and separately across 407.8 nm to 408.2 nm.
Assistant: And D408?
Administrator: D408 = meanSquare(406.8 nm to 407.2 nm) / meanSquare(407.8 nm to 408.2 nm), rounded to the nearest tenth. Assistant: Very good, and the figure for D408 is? 1.2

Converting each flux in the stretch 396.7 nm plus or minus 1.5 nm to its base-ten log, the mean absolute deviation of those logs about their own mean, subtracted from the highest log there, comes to 1.031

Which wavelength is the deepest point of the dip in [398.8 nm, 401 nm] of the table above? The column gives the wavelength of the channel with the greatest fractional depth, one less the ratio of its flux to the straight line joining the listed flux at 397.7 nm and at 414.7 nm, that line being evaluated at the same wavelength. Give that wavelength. 399.7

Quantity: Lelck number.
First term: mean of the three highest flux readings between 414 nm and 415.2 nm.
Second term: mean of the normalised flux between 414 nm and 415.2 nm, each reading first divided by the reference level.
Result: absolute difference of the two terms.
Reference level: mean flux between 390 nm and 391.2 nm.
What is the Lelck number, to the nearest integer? 19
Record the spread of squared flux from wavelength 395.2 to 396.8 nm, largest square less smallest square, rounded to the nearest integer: 203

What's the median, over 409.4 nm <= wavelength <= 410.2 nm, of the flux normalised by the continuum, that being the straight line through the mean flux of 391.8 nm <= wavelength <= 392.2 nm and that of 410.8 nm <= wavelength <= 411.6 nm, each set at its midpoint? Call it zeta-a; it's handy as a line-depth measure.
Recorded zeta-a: 0.85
